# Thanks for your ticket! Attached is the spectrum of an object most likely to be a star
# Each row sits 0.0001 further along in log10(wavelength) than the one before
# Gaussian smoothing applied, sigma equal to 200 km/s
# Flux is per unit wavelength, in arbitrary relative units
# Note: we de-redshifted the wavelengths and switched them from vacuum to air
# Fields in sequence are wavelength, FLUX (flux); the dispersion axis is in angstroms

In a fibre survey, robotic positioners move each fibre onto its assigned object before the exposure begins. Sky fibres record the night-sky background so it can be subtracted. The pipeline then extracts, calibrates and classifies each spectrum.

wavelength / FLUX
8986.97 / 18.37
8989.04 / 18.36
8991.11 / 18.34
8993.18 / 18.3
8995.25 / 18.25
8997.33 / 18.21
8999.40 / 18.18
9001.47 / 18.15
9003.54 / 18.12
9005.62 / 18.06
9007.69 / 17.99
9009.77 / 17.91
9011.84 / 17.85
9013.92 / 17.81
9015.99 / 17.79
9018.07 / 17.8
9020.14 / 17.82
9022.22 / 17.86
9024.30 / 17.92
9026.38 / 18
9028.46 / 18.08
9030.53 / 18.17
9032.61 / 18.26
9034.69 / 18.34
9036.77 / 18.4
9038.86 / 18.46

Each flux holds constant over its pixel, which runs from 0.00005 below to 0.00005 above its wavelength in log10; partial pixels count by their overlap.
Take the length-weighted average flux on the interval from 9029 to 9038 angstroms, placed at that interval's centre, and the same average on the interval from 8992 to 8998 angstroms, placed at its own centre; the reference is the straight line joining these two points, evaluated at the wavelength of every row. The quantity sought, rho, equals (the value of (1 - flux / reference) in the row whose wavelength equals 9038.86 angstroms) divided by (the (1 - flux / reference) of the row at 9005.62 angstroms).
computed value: -1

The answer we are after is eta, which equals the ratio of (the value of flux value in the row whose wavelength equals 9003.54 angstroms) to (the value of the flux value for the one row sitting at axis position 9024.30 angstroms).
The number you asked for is 1.01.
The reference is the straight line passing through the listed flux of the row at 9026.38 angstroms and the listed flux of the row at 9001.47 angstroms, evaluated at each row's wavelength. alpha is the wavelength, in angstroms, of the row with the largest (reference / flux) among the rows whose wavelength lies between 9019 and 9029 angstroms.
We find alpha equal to 9020.14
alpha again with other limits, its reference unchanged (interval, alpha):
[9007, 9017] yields 9015.99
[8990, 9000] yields 8999.40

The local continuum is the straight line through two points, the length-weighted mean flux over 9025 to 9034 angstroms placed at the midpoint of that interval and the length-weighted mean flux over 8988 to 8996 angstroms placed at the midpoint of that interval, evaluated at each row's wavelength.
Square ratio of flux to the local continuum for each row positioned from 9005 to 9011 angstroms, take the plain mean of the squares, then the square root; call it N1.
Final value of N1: 0.99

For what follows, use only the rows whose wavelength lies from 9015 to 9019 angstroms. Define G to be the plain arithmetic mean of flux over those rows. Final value 17.8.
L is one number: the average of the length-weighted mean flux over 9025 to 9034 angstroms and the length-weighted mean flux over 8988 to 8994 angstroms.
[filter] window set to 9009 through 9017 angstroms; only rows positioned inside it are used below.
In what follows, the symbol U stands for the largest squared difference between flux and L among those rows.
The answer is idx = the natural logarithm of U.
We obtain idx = -1.6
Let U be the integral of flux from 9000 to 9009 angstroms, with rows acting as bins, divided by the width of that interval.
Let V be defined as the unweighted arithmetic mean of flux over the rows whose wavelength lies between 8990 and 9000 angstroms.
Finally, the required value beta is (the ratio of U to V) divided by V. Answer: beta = 0.0542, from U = 18.1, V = 18.3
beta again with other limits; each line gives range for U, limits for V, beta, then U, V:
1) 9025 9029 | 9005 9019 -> 0.0563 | 18.0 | 17.9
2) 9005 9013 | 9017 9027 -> 0.0561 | 17.9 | 17.9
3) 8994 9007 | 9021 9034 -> 0.0557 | 18.2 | 18.0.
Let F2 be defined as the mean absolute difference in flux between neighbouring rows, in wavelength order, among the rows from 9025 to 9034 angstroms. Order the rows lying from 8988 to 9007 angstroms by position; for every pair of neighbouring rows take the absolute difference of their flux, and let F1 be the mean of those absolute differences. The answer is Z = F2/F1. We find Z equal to 2.3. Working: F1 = 0.0375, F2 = 0.087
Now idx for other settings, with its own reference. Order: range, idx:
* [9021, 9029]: -2.0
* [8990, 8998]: -4.5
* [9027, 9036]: -3.7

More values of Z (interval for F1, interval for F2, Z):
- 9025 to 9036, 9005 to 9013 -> 0.8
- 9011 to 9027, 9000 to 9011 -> 1.6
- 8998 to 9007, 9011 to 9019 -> 0.6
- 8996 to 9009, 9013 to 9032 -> 1.1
